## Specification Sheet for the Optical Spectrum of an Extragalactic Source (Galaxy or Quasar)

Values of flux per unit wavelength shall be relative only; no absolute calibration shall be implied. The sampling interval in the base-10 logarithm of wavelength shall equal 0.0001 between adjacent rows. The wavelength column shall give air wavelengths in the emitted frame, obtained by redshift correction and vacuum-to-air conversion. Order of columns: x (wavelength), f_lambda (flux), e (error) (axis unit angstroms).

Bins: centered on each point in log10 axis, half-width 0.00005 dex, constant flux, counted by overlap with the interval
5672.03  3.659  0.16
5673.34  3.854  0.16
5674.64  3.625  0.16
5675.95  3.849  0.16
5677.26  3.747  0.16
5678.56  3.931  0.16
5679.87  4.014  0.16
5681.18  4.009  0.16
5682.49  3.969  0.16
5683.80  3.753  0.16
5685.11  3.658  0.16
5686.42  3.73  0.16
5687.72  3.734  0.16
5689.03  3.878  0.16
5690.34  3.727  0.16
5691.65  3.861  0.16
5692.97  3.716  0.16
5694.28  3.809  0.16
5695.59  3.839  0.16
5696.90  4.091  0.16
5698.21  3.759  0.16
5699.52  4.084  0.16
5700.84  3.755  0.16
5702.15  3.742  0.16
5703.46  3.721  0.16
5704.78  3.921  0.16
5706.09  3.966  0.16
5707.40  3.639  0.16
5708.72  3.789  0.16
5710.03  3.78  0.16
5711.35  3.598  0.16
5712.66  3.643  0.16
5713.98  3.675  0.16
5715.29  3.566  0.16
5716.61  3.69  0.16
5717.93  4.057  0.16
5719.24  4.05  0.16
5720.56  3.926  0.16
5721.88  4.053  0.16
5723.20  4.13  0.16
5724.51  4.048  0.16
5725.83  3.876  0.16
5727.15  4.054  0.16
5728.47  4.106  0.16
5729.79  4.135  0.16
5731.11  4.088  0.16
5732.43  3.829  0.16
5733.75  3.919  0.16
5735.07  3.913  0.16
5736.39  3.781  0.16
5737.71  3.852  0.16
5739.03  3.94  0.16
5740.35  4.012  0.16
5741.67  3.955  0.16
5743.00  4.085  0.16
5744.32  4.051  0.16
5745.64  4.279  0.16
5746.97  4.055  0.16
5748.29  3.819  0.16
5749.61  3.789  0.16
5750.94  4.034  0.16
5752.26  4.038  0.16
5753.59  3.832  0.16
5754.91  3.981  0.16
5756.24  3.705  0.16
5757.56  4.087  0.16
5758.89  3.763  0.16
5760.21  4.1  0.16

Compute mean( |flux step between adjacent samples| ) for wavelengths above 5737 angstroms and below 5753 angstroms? 0.123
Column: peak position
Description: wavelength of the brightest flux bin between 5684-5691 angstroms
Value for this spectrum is 5689.03 angstroms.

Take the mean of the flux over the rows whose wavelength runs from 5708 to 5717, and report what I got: 3.68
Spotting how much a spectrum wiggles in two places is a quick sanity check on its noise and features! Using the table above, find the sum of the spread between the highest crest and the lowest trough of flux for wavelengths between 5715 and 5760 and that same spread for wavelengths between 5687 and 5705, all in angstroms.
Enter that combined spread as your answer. 1.09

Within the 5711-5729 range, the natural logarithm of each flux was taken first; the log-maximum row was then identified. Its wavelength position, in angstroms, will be 5723.20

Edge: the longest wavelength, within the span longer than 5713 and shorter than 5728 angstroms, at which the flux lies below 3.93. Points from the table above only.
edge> 5725.83 angstroms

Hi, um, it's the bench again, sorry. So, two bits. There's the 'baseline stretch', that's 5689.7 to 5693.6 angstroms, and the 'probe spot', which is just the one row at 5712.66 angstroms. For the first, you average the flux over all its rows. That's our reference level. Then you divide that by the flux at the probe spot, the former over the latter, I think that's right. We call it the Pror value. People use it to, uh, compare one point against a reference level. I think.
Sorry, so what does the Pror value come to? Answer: 1.03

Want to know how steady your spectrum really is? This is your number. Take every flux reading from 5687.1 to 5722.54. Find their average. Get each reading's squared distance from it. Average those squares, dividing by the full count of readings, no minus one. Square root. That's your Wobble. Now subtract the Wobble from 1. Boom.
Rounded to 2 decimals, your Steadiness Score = 0.85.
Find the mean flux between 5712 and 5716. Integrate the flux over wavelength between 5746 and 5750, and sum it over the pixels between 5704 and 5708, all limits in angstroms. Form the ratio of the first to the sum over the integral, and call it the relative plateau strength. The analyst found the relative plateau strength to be 4.9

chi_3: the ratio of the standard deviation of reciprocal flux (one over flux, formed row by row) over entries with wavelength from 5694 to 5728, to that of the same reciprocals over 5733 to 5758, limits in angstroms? 1.3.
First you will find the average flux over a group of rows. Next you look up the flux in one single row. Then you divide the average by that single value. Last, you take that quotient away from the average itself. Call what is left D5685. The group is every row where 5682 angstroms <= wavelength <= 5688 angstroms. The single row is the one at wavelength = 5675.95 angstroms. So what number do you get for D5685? 2.79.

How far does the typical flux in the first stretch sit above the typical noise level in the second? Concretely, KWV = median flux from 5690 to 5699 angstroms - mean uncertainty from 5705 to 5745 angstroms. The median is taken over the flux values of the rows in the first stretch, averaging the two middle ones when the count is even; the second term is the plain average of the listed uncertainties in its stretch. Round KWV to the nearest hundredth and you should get 3.65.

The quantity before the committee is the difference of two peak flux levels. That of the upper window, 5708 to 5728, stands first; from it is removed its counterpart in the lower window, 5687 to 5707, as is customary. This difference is 0.039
